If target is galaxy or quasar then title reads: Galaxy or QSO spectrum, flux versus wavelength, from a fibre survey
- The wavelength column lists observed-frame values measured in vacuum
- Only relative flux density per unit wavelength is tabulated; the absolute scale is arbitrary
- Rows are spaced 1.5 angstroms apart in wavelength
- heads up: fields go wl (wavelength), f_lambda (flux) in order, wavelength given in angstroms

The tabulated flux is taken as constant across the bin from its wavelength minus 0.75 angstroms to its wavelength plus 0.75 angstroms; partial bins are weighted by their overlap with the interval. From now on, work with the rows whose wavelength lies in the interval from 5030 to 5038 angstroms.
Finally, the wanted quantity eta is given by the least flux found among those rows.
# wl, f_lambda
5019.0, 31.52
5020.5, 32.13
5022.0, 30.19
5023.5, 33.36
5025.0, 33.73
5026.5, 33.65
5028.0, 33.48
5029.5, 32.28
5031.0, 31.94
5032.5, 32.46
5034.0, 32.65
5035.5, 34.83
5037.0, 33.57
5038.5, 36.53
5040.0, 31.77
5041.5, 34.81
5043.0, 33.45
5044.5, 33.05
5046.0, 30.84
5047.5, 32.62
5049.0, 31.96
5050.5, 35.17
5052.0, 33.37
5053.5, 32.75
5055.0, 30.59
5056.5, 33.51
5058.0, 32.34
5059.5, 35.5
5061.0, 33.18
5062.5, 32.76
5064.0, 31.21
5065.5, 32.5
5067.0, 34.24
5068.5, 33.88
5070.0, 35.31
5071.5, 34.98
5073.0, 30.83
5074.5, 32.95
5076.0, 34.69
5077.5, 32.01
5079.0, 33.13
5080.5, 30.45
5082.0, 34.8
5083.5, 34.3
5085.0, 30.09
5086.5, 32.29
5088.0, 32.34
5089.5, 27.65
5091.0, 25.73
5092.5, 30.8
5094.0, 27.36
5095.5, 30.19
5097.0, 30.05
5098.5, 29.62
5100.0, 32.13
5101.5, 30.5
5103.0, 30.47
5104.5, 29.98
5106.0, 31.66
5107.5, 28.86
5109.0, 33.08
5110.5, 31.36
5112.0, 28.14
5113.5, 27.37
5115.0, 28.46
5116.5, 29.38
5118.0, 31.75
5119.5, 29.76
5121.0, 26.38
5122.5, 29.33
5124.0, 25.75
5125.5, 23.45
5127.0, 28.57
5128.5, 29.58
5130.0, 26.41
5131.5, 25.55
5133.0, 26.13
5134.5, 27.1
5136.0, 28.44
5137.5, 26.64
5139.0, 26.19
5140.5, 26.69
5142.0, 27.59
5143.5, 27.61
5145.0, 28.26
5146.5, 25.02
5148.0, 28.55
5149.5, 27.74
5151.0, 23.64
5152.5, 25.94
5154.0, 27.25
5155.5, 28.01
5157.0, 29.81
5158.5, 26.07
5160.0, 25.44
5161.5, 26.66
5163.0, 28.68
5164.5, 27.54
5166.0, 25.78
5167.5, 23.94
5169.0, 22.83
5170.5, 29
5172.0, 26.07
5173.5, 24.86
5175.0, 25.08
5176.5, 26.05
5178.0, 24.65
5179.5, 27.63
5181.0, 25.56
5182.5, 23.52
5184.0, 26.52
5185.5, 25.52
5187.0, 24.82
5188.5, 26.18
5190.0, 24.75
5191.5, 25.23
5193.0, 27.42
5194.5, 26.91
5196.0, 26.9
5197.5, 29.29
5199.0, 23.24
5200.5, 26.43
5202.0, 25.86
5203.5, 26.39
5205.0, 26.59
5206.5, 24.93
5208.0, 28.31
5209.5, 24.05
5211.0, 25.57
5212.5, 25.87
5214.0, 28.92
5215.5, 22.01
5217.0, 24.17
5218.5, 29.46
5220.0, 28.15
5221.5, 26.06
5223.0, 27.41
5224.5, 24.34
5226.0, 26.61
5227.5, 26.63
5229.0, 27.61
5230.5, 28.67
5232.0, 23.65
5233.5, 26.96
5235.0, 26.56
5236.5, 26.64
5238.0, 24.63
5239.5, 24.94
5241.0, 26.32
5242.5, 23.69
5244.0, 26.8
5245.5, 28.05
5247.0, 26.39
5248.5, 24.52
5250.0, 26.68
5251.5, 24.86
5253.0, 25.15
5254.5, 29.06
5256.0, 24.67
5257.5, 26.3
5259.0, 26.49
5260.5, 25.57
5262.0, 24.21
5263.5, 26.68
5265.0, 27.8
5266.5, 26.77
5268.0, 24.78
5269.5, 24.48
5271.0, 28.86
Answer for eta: 31.94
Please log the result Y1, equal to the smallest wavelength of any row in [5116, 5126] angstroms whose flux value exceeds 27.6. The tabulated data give 5116.5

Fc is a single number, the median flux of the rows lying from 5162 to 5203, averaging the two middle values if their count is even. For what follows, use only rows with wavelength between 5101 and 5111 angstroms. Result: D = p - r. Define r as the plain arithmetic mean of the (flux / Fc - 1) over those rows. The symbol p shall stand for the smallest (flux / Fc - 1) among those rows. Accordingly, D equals -0.08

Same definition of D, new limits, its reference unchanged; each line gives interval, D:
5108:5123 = -0.12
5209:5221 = -0.16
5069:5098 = -0.23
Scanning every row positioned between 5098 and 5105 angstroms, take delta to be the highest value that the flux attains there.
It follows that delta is 32.13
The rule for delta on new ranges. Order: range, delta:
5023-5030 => 33.73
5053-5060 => 35.5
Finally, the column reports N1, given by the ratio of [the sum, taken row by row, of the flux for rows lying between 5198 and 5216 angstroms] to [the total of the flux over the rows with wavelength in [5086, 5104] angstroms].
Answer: 0.86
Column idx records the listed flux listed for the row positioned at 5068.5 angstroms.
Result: 33.88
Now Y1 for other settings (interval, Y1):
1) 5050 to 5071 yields 5050.5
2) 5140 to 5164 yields 5143.5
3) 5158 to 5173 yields 5163.0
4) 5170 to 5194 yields 5170.5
